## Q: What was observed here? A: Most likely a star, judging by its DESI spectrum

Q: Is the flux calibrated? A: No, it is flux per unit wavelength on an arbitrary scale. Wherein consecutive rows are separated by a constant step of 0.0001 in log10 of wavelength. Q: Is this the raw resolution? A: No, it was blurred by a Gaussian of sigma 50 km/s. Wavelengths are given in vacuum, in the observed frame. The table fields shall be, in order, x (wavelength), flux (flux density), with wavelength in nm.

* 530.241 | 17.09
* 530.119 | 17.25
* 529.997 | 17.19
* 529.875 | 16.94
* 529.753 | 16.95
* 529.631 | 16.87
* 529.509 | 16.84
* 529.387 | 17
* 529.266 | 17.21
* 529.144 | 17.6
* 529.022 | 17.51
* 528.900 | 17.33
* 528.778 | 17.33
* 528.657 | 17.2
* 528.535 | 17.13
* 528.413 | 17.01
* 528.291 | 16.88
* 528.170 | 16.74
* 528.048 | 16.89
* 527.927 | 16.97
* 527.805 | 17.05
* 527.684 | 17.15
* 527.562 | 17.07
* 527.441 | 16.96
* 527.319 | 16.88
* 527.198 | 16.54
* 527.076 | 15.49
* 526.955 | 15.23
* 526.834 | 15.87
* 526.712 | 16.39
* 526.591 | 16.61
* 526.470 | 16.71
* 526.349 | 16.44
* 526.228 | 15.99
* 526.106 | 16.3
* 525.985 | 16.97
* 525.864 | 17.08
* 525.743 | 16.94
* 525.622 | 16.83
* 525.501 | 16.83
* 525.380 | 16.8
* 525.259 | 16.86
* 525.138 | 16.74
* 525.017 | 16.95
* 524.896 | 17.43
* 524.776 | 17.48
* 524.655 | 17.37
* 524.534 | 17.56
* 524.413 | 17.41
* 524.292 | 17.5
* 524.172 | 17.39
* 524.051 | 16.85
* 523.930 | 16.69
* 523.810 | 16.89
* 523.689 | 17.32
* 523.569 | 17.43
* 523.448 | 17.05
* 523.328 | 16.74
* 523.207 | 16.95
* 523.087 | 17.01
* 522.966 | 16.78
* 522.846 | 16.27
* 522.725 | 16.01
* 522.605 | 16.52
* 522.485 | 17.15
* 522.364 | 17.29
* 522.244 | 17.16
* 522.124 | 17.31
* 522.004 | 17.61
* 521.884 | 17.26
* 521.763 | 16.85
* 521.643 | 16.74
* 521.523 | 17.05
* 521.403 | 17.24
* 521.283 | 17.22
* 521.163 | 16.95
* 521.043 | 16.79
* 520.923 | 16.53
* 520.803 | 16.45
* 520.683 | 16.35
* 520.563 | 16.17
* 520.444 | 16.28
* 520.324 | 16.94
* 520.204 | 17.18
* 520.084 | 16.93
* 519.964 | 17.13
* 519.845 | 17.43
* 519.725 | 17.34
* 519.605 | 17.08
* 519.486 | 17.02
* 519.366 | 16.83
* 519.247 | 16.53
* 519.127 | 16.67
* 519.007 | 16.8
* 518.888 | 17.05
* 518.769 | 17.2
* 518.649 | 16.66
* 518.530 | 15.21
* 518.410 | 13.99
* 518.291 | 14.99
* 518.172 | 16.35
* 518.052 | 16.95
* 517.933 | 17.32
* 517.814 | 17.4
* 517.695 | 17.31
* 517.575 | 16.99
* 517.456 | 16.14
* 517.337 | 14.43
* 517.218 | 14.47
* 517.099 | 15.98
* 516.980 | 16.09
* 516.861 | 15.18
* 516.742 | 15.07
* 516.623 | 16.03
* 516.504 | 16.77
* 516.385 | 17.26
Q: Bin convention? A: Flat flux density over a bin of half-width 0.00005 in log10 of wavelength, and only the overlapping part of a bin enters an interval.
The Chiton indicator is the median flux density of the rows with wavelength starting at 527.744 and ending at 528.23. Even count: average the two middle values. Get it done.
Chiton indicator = 16.9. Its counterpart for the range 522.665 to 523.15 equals 16.5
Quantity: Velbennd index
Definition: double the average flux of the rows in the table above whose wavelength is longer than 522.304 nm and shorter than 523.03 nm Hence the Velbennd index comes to 33.3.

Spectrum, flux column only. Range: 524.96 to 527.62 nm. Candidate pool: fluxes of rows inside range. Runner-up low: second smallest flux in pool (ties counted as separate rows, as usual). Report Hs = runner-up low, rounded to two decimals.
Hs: 15.49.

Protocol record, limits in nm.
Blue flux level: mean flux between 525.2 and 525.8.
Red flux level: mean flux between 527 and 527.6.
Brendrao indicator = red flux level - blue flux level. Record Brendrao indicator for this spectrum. -0.3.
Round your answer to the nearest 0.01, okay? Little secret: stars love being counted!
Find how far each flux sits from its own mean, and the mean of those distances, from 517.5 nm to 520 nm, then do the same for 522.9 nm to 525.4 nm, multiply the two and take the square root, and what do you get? 0.41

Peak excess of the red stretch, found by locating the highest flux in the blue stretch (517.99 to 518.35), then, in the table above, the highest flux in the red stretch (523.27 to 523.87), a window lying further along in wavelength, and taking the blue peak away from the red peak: 0.48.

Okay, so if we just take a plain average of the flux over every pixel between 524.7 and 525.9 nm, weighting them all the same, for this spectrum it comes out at 17.0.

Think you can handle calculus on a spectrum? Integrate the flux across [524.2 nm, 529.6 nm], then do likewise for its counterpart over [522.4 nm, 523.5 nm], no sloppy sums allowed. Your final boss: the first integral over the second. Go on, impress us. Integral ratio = 5.0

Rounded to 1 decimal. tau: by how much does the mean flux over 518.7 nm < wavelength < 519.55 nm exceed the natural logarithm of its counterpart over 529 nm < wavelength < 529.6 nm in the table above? 14.0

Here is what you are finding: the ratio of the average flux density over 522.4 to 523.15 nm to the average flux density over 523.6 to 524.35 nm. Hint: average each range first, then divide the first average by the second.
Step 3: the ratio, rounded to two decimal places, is 0.97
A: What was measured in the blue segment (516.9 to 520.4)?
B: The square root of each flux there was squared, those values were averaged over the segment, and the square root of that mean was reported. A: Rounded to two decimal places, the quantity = 4.06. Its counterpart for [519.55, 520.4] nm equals 4.14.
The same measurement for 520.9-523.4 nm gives 4.11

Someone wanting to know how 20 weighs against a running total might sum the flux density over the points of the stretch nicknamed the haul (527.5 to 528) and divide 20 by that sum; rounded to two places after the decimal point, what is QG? 0.29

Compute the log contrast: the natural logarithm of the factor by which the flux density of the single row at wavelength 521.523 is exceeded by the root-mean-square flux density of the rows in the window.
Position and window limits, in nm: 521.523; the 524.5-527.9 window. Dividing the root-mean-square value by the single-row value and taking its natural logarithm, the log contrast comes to -0.018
